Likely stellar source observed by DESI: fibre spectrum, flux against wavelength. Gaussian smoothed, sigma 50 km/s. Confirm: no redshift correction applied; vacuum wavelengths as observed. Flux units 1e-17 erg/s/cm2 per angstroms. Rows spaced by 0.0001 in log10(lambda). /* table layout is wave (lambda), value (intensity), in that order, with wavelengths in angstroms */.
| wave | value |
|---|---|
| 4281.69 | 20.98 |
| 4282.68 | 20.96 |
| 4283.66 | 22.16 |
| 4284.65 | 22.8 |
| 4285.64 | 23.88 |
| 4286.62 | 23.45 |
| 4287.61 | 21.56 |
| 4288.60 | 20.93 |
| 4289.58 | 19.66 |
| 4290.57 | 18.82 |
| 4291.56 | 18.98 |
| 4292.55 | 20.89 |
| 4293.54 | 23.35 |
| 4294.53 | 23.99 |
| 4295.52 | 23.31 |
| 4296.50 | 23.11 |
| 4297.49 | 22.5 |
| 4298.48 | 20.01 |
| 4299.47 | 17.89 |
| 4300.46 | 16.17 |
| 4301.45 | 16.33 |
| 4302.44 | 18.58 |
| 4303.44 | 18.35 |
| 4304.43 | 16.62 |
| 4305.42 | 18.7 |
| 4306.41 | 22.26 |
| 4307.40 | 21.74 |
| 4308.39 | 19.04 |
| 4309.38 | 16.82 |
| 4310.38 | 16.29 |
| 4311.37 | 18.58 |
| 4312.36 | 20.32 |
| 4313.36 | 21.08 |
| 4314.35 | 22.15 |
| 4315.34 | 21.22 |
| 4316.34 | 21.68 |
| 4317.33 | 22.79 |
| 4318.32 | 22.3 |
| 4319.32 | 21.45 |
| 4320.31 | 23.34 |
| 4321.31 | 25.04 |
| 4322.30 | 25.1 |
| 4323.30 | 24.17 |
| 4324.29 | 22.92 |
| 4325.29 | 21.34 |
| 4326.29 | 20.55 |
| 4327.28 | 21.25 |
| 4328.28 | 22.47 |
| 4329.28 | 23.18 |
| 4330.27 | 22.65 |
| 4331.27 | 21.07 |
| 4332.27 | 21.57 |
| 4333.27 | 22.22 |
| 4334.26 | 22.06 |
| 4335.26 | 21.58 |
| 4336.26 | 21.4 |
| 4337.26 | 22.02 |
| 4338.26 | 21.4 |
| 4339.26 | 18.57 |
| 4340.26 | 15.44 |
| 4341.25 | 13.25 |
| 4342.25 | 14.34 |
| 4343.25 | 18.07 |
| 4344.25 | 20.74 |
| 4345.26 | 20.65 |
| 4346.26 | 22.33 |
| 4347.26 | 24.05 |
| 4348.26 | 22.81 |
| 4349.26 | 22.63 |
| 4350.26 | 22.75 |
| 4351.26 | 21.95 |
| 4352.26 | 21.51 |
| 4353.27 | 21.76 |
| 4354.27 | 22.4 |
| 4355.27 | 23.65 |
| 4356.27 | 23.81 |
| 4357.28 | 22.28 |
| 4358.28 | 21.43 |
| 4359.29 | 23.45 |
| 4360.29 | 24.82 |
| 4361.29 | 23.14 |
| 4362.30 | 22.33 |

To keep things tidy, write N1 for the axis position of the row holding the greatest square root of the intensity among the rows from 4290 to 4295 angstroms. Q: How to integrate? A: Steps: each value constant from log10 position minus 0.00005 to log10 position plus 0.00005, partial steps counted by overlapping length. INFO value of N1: 4294.53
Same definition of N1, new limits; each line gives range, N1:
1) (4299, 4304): 4302.44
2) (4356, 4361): 4360.29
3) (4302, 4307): 4306.41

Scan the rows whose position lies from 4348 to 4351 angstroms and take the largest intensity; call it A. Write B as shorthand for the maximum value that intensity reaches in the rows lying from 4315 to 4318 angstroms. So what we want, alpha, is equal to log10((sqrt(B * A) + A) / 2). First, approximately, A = 22.81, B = 22.79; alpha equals 1.36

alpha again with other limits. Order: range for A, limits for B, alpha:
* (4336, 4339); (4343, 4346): 1.34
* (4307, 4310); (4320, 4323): 1.35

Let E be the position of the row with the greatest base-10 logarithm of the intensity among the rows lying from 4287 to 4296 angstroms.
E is 4294.53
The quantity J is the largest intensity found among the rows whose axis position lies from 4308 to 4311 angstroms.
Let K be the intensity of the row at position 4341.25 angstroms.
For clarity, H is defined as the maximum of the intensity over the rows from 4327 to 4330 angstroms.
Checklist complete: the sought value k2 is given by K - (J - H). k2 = 17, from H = 23.18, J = 19.04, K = 13.25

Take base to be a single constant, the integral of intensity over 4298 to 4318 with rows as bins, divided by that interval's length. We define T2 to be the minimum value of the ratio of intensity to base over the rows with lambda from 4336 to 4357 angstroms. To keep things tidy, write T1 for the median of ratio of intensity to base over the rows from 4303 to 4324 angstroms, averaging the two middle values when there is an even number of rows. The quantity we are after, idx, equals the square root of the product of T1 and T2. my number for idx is 0.87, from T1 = 1.11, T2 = 0.7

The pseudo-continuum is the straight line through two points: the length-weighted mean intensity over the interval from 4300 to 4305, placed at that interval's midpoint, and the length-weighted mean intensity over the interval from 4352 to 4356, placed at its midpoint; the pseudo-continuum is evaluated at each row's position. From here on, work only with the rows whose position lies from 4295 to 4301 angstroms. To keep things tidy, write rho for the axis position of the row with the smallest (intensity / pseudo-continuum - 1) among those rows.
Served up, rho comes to 4300.46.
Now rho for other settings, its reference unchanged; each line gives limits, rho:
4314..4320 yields 4319.32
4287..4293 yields 4290.57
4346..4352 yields 4351.26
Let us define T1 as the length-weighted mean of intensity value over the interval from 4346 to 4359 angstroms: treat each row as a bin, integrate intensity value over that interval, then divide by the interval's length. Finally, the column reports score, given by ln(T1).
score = 3.12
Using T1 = 22.6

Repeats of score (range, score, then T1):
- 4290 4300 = 3.06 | 21.3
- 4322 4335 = 3.10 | 22.3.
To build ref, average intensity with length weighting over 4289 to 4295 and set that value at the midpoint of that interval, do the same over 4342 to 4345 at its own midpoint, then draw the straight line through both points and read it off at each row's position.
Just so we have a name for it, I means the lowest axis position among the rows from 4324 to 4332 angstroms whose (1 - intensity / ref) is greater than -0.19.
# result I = 4325.29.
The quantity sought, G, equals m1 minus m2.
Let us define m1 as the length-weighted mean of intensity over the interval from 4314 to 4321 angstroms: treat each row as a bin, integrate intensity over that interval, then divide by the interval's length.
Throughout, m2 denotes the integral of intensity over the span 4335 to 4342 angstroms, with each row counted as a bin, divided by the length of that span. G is 3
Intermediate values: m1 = 22.2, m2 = 18.8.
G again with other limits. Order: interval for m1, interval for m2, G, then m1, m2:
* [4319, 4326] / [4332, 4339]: 2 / 23.3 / 21.6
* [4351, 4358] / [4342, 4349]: 2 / 22.5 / 20.7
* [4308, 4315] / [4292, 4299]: -3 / 19.2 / 22.4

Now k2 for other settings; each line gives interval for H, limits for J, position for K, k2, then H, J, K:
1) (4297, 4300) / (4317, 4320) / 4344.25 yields 20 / 22.5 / 22.79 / 20.74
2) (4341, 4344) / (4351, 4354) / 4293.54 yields 19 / 18.07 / 21.95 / 23.35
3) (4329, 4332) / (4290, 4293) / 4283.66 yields 24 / 23.18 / 20.89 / 22.16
